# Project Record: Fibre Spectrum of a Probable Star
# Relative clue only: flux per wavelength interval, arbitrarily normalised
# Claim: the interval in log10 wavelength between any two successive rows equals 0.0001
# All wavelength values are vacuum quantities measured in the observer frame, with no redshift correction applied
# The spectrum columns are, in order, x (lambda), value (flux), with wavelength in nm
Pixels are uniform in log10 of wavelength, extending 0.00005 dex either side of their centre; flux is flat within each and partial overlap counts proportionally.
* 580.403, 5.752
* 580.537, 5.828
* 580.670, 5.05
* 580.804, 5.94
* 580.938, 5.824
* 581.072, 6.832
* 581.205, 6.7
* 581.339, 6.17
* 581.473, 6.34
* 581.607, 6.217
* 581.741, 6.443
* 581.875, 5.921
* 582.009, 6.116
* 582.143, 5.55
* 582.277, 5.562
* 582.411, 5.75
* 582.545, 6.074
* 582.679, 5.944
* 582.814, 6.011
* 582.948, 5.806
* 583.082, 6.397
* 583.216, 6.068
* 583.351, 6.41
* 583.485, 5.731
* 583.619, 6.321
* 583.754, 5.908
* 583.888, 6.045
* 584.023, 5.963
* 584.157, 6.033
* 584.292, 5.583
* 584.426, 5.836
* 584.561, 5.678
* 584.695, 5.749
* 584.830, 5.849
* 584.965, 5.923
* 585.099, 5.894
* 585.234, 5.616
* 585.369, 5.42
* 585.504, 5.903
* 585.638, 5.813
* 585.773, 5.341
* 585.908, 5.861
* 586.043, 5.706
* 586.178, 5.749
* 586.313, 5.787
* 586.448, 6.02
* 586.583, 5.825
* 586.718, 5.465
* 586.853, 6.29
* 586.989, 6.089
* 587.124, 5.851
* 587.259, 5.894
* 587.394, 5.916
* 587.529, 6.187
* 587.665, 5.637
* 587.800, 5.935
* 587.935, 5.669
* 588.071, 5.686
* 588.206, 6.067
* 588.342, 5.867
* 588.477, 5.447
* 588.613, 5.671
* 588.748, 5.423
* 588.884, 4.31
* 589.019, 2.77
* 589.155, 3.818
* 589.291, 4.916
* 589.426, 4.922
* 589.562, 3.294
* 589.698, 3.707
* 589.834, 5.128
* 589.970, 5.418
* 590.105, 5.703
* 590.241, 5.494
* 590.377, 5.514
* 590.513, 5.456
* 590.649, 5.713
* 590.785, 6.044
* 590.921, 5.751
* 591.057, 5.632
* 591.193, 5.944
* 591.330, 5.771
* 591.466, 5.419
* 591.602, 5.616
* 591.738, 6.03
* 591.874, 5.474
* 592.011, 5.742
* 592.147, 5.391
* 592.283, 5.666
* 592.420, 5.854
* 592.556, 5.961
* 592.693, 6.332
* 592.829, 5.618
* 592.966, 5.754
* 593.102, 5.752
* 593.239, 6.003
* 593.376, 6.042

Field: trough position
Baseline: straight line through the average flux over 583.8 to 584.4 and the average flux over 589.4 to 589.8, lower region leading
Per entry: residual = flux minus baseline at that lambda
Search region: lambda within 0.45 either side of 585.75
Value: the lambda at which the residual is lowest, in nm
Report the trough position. 585.369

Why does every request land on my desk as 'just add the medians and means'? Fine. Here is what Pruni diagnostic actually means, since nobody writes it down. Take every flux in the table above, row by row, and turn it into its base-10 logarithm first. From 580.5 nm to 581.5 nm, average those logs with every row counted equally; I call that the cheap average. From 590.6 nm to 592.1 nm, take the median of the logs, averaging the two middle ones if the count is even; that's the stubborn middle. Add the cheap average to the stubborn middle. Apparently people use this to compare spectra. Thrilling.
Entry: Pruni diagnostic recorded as 1.54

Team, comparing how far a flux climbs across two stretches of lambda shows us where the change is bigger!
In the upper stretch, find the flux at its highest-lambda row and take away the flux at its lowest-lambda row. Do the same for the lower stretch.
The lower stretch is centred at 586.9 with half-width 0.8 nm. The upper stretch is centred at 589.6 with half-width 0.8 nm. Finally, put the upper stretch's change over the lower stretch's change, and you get -11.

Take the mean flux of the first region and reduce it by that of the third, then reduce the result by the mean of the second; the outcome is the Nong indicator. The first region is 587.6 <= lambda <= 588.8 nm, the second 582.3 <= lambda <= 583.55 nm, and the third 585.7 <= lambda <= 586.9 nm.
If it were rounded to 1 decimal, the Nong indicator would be -6.1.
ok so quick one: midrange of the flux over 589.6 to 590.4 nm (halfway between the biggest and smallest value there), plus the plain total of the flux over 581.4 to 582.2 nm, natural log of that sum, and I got 3.72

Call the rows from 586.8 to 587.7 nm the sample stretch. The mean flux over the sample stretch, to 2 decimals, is 5.98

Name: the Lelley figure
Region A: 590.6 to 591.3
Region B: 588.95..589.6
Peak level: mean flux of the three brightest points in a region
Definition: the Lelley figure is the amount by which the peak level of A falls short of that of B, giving -1.4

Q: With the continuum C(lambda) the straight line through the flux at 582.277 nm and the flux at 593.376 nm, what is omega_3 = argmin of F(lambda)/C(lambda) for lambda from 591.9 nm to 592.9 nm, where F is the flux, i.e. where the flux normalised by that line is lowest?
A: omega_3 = 592.147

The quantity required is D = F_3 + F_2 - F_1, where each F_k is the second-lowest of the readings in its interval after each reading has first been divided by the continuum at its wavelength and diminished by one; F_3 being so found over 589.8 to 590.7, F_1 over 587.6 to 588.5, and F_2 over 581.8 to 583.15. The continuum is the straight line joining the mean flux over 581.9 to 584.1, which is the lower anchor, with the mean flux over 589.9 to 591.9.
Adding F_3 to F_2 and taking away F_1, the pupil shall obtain -0.1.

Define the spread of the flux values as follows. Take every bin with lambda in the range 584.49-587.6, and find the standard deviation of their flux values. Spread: 0.22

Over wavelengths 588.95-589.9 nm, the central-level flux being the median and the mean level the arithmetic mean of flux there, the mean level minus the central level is 0.26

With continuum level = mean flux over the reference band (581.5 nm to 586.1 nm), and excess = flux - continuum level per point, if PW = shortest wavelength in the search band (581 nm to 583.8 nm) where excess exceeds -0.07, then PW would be 581.072 nm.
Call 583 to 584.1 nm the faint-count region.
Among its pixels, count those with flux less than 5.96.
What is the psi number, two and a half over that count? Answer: 1.25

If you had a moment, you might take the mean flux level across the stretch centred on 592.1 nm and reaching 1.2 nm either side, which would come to 5.76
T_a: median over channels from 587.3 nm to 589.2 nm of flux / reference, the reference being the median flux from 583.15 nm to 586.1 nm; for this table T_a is 0.97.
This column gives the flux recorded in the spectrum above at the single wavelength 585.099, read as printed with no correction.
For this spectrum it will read 5.894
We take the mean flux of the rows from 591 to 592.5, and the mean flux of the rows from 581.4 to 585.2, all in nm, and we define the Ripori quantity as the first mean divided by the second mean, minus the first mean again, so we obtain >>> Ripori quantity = -4.73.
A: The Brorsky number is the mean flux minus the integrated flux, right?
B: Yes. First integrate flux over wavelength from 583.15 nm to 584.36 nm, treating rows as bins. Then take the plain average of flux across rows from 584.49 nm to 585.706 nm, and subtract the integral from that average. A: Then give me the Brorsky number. -1.51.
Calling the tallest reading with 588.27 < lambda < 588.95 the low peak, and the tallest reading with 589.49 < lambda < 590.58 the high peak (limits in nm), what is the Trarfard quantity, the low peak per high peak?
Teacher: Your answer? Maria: 1.03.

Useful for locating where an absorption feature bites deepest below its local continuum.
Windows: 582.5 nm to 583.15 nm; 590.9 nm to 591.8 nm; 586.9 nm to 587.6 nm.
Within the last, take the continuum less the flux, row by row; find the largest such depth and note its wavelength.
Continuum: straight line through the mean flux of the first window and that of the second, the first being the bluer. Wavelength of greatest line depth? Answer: 587.124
